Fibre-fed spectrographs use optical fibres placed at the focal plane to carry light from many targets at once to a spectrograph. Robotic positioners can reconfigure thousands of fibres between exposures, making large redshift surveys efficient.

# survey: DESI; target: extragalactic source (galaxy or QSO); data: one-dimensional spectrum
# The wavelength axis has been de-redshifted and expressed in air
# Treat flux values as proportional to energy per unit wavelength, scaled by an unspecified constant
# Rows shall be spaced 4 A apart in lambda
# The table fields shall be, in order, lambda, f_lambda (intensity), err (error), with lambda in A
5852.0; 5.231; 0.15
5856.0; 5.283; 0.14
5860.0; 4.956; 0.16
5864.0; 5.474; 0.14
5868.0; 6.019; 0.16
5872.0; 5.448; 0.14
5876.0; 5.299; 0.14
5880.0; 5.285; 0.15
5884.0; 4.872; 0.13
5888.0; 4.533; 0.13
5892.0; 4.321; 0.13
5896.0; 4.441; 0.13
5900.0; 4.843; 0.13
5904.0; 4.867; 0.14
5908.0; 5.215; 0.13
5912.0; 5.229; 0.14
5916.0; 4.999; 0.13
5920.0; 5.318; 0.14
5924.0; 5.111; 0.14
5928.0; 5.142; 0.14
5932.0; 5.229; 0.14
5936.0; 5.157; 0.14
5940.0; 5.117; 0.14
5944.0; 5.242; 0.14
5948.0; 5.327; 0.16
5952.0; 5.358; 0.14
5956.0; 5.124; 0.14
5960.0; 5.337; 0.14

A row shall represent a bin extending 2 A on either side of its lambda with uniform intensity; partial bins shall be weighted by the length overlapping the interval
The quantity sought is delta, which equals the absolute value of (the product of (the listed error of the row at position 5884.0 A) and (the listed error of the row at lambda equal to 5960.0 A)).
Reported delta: 0.018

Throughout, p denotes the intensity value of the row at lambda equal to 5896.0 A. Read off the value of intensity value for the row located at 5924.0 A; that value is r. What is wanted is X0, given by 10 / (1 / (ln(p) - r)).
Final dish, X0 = -36.2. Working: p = 4.441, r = 5.111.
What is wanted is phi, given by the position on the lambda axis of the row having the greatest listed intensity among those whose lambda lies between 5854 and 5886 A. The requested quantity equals 5868.0 A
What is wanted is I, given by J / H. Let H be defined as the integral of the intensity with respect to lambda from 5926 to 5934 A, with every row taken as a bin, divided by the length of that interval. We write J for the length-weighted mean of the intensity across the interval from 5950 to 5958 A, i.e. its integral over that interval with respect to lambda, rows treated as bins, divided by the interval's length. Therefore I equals 1.01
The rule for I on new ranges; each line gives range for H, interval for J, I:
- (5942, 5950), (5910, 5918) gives 0.97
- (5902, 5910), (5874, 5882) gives 1.05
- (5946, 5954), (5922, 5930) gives 0.96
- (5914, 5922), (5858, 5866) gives 1.01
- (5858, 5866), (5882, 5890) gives 0.90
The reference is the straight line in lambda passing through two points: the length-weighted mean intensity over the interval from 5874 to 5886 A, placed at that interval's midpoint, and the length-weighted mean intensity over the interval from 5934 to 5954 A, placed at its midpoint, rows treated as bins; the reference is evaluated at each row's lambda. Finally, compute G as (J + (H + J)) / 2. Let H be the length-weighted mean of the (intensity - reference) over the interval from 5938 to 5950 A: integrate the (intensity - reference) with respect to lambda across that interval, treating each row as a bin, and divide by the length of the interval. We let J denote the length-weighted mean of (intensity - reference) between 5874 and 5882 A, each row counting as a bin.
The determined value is 0.1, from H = 0.0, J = 0.14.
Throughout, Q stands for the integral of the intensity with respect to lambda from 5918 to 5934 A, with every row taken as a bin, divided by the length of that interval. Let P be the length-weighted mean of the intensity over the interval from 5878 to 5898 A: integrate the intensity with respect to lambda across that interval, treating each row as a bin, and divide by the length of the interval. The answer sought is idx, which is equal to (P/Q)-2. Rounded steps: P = 4.69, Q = 5.20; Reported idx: -1.10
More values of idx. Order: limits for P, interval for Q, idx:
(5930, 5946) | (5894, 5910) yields -0.93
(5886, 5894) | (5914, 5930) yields -1.14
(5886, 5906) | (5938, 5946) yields -1.11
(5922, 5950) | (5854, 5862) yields -0.99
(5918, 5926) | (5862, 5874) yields -1.08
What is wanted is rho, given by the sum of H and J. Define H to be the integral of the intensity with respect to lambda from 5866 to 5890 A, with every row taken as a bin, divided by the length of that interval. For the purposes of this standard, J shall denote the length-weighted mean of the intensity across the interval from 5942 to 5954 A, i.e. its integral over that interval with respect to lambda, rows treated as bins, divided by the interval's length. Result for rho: 10.6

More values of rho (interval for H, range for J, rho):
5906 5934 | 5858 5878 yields 10.6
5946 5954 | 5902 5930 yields 10.5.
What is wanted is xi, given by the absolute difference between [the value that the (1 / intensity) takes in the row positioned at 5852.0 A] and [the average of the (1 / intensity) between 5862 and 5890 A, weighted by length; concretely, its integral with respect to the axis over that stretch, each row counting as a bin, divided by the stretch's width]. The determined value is 0.000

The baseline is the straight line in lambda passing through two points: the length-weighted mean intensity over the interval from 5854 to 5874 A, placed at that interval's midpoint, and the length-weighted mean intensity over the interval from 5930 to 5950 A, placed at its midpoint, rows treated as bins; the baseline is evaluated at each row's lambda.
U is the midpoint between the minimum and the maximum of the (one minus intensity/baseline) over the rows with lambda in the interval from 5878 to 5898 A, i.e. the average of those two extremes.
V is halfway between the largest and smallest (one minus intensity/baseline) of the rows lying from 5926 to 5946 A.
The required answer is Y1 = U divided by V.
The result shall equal 16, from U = 0.11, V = 0.01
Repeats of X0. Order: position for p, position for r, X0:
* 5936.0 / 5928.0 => -35.0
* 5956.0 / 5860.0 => -33.2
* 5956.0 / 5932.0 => -36.0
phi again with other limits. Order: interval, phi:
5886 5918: 5912.0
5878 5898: 5880.0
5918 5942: 5920.0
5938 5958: 5952.0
